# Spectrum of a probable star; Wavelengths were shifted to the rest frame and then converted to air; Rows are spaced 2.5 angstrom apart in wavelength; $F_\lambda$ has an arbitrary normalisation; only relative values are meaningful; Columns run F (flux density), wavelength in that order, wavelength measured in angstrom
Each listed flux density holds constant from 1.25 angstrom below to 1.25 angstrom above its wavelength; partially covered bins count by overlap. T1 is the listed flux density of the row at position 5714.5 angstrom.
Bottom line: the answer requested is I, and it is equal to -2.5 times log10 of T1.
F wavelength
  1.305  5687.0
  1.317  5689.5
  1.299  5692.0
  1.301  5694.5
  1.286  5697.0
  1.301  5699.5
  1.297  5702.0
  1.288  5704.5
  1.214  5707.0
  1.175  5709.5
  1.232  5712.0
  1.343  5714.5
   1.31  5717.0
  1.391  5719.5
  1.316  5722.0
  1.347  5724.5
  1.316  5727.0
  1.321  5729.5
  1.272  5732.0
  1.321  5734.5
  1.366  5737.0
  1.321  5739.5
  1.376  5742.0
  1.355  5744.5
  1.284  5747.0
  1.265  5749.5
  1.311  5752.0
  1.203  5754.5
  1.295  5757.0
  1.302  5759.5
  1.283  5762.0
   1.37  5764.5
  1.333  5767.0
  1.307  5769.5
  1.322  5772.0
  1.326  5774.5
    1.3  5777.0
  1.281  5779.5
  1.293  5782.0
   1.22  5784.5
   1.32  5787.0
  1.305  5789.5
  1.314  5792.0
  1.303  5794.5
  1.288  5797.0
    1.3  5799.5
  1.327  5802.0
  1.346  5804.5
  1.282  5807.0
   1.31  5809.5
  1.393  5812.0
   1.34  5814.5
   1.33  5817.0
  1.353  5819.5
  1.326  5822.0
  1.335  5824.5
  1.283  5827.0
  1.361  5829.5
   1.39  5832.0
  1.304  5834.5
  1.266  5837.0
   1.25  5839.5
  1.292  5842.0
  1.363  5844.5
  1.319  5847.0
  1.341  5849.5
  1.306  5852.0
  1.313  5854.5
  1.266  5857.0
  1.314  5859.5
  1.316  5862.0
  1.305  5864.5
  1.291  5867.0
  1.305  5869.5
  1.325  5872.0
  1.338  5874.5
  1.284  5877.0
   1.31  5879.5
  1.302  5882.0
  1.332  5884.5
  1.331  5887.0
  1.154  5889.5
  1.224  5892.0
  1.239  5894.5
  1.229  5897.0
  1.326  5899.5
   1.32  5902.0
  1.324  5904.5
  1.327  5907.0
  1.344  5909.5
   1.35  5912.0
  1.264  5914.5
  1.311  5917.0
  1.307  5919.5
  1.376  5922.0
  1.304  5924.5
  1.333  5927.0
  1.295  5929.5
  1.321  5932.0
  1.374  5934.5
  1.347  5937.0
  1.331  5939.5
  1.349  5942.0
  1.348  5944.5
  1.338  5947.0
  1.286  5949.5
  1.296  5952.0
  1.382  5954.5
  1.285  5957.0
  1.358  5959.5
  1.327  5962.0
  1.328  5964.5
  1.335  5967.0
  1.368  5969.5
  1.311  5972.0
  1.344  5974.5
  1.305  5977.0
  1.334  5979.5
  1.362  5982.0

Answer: -0.320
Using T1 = 1.343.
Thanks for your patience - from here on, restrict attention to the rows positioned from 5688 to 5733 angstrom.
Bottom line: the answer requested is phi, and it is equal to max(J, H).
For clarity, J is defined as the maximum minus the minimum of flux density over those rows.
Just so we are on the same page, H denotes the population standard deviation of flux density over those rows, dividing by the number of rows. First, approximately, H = 0.048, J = 0.22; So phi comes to 0.22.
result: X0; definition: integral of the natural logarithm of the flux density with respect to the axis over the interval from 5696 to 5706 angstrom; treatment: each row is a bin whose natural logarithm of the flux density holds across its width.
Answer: 2.6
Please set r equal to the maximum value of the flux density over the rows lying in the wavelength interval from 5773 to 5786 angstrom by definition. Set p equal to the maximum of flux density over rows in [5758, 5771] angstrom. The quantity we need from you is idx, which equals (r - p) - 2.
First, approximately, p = 1.37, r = 1.326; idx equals -2.04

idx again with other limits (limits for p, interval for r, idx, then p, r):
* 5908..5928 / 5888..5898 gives -2.14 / 1.376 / 1.239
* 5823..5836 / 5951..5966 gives -2.01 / 1.39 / 1.382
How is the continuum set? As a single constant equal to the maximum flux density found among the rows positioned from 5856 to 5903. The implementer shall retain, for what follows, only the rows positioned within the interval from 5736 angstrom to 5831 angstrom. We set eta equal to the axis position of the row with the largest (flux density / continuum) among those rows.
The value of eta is 5812.0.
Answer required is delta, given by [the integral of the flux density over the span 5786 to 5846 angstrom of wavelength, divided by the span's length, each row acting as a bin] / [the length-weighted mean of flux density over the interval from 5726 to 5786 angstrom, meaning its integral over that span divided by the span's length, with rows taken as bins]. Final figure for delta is 1.01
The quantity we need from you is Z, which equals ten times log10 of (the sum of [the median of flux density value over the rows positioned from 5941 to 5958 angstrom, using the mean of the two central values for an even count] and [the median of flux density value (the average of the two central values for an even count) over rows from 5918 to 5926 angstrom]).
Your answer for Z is 4.224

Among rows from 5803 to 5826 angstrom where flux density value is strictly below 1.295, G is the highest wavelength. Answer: 5807.0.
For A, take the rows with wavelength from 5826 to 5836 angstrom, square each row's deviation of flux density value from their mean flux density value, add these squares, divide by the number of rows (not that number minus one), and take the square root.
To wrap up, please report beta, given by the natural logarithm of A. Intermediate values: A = 0.043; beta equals -3.1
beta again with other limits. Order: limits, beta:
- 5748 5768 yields -3.1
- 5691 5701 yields -5.1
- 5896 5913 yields -3.3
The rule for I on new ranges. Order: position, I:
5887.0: -0.310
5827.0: -0.271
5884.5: -0.311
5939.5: -0.310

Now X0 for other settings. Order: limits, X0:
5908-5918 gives 2.8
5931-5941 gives 3.0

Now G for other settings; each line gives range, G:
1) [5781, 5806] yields 5797.0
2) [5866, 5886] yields 5877.0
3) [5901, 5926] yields 5914.5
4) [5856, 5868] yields 5867.0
